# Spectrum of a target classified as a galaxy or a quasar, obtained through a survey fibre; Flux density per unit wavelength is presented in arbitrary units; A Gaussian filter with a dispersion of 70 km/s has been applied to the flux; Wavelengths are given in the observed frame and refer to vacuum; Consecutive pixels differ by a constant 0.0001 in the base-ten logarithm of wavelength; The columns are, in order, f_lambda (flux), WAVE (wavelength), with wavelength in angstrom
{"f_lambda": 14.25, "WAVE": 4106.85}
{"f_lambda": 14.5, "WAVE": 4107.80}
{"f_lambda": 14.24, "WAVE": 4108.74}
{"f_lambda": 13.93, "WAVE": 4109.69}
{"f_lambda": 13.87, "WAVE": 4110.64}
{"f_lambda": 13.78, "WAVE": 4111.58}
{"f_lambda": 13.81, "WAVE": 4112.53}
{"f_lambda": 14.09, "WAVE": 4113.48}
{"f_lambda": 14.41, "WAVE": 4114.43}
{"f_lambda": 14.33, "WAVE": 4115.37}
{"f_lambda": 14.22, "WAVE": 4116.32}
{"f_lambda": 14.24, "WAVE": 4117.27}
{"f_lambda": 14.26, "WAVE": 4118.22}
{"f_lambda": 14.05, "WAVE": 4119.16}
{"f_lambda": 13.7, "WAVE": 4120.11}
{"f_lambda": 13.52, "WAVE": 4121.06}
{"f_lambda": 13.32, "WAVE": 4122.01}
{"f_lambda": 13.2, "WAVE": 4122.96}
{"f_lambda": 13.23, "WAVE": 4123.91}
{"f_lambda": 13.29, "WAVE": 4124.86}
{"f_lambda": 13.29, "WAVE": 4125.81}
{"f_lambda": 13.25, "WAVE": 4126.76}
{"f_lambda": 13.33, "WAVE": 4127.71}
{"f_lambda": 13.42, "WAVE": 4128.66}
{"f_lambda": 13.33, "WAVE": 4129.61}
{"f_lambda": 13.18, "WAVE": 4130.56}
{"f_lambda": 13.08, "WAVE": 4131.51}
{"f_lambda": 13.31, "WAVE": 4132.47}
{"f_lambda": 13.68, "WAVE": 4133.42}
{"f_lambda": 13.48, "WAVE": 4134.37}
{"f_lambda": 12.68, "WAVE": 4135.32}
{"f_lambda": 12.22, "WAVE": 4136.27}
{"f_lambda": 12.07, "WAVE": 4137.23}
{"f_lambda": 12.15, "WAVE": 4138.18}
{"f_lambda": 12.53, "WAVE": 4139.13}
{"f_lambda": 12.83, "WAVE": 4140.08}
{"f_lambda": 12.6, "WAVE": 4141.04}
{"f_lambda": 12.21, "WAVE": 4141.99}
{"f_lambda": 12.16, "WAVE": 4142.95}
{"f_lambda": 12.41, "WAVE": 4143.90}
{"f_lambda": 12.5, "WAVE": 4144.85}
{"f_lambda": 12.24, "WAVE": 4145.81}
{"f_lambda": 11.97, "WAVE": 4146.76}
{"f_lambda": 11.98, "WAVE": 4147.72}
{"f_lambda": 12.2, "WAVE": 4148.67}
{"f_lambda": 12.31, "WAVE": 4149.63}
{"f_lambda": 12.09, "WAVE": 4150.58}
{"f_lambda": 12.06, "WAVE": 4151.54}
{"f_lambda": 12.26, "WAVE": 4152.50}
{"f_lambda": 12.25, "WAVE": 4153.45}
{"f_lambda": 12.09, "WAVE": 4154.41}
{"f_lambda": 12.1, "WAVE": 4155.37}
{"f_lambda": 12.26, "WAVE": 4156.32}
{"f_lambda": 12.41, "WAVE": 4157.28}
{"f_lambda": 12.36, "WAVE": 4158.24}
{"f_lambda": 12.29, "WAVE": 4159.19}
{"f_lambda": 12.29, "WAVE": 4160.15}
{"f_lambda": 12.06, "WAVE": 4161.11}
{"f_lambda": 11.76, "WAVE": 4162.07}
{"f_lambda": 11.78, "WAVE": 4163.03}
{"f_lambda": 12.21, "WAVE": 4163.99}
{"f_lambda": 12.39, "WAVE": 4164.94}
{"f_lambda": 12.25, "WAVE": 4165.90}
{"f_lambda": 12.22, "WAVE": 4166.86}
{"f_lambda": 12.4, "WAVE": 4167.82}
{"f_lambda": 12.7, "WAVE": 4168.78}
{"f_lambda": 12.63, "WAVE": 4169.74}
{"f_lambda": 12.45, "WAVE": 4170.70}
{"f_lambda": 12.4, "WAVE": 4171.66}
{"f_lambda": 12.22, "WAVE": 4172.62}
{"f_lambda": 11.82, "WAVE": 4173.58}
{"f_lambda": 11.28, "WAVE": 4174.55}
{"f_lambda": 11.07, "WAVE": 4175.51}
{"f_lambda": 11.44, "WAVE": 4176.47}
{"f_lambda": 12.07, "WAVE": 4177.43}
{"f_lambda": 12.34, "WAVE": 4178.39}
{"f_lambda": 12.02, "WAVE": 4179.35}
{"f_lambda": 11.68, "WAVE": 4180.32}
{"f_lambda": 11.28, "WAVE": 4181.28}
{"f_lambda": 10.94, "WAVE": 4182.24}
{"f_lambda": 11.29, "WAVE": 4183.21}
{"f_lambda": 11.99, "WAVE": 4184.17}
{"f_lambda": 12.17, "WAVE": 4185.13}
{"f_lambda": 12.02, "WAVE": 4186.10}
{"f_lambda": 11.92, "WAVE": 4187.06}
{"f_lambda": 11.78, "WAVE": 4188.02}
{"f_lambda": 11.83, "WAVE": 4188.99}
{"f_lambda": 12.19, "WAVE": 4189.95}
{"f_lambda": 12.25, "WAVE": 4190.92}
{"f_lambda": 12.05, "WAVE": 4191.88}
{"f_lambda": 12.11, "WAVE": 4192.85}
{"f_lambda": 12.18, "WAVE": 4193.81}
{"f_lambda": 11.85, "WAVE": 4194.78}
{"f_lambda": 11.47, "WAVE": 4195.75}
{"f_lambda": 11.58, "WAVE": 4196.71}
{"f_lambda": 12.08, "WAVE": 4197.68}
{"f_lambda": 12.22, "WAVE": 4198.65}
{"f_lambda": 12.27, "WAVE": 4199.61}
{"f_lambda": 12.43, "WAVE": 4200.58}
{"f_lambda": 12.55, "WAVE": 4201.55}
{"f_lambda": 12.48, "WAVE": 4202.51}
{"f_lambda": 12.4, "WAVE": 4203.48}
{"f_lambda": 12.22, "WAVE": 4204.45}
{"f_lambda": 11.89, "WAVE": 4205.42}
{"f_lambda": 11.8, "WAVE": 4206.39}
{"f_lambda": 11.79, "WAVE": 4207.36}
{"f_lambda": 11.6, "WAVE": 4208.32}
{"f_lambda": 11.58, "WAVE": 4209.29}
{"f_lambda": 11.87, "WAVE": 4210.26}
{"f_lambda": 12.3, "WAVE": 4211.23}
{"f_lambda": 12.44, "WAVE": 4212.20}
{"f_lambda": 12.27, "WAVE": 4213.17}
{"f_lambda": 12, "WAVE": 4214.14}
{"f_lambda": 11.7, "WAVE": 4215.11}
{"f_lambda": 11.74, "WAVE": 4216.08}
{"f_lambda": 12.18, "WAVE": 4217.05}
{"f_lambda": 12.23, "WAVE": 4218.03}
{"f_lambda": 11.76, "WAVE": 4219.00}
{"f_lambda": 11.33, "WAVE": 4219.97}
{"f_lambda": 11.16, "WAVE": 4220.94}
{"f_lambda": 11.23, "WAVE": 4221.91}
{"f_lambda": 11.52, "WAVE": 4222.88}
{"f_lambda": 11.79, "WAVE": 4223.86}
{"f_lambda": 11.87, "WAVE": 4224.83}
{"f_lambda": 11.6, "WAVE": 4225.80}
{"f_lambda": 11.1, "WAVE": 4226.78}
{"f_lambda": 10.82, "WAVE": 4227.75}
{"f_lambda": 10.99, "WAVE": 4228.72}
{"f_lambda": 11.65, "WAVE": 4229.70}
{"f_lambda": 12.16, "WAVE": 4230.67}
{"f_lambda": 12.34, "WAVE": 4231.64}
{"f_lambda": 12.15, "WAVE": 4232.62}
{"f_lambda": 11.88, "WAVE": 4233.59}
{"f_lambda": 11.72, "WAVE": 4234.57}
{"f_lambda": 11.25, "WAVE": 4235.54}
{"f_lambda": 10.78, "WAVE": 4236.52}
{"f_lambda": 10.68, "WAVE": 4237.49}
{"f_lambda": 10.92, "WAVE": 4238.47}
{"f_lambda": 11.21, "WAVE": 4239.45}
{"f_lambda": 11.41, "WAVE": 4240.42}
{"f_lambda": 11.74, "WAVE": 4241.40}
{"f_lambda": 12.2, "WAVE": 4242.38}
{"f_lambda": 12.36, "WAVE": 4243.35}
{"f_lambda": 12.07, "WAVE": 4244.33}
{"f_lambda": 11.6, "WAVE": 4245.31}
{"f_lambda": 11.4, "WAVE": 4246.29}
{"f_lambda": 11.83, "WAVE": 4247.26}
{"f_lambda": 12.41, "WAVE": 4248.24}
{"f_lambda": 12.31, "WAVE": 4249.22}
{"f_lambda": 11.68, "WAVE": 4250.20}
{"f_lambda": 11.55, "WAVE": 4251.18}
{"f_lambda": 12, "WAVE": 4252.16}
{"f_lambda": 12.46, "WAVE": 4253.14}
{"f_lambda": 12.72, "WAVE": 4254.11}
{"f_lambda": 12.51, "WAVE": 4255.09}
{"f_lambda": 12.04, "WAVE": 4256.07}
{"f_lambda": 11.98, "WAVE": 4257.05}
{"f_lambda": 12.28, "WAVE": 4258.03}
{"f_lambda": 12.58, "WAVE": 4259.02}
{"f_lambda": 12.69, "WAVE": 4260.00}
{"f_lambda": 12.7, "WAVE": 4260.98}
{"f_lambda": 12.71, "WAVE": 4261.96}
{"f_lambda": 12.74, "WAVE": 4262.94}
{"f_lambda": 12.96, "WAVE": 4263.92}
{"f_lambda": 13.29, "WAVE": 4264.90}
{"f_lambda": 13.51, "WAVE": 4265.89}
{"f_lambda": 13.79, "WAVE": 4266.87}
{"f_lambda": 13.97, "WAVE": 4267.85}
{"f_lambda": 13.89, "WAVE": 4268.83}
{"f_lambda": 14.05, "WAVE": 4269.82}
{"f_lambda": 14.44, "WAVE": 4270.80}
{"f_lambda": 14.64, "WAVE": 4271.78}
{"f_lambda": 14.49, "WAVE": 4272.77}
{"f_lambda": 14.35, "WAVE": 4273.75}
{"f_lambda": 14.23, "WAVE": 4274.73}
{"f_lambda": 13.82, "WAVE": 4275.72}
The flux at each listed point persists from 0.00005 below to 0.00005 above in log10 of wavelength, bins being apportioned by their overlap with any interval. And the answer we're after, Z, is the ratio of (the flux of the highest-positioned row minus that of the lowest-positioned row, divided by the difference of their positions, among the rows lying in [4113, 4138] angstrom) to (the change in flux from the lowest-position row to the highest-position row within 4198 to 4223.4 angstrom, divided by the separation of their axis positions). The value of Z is 2.9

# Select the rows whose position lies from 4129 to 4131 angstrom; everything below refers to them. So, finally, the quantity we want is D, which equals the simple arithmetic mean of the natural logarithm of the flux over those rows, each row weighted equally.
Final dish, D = 2.58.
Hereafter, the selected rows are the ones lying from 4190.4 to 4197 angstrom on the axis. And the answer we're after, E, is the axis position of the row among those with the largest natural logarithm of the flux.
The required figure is 4190.92 angstrom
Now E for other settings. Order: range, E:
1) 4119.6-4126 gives 4120.11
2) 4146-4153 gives 4149.63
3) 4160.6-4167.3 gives 4164.94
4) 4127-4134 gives 4133.42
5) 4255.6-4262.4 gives 4261.96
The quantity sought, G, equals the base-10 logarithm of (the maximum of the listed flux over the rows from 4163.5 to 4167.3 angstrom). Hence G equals 1.09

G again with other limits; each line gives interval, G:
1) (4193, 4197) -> 1.09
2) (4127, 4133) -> 1.13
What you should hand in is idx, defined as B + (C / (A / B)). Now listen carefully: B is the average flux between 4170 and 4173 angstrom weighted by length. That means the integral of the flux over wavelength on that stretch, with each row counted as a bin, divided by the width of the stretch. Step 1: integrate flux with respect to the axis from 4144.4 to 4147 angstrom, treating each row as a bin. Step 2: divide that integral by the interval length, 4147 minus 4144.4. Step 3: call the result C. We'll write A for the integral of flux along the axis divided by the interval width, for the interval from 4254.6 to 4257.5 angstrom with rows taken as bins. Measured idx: 24.9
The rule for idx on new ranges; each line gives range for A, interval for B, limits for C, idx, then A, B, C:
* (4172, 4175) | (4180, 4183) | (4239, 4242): 22.3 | 11.8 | 11.3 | 11.5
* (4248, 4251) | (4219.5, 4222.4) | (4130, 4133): 23.6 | 12.0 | 11.3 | 13.2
